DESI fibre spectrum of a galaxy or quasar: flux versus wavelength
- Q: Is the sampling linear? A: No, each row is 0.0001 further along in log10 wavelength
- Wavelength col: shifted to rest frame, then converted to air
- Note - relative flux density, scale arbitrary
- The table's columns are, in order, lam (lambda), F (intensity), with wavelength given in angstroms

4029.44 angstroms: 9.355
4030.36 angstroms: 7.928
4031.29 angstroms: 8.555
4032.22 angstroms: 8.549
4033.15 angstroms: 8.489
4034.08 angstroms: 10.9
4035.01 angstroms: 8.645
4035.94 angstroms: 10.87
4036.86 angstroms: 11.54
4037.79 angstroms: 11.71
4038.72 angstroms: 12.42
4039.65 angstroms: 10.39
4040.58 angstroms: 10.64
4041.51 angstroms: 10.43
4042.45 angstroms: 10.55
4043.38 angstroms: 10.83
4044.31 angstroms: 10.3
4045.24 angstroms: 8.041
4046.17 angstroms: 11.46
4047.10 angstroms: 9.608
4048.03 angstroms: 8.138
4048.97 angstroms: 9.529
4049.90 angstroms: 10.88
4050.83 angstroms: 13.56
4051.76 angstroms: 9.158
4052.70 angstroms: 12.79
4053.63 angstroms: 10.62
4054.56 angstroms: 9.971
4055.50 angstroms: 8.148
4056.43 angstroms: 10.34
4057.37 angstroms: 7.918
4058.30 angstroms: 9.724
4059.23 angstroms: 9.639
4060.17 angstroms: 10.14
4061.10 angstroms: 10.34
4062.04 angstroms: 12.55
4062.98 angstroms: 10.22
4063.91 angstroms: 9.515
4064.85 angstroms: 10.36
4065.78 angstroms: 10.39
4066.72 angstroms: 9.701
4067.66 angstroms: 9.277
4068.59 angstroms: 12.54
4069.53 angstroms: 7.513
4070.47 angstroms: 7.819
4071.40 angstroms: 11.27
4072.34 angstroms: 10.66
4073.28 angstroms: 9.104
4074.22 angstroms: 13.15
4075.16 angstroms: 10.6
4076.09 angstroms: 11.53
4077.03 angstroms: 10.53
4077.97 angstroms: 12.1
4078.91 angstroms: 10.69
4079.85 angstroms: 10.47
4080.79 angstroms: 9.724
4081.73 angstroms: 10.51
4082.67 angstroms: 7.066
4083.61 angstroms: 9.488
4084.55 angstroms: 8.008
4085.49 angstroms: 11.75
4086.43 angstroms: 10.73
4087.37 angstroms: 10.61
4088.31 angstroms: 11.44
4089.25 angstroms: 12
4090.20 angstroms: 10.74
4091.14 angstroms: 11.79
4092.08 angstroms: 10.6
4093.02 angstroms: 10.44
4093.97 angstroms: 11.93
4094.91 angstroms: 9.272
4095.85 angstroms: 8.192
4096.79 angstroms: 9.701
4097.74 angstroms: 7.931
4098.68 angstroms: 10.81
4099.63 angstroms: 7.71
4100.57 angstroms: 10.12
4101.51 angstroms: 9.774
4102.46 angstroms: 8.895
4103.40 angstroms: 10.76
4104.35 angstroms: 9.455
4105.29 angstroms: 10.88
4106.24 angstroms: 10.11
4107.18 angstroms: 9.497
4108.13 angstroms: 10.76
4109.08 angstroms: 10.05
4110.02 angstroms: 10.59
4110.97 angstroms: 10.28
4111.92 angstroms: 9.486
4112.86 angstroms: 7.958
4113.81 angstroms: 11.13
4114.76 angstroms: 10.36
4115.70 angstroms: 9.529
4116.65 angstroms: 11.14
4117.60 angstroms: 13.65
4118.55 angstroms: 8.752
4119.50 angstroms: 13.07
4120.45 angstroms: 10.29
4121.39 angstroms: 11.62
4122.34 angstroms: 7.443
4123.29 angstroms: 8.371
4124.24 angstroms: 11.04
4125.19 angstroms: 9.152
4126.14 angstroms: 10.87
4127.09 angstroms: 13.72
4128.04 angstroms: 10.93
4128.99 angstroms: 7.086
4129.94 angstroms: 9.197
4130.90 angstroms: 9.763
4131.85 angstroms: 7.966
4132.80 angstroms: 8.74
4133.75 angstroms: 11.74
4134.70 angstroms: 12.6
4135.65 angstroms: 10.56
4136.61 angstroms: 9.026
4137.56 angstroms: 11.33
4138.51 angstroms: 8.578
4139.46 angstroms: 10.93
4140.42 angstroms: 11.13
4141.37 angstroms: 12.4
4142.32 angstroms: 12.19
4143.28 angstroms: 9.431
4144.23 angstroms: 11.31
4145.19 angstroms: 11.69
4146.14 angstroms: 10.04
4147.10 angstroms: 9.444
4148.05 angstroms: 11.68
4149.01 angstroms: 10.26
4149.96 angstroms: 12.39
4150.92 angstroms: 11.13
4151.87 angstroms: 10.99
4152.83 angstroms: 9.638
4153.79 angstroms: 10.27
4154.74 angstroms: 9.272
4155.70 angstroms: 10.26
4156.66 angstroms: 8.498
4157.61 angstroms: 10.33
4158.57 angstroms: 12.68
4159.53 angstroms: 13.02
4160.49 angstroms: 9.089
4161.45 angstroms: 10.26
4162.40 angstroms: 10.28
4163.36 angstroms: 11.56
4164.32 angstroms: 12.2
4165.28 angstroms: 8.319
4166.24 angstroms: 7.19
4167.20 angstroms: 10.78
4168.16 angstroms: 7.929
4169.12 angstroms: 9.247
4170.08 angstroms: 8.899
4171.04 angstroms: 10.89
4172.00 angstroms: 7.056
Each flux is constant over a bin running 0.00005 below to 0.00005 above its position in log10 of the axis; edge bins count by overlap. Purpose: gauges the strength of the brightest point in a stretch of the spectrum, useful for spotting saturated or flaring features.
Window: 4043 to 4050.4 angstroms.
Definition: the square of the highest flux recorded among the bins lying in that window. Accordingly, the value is 131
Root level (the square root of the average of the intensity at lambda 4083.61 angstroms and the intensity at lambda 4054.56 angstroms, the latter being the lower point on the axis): 3.12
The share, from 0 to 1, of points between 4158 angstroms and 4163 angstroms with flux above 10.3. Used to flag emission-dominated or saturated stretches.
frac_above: 0.40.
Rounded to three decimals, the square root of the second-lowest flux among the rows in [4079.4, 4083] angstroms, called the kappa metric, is 3.118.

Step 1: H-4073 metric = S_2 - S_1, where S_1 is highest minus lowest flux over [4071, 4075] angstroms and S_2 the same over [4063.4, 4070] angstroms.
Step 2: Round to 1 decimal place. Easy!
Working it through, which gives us 1.0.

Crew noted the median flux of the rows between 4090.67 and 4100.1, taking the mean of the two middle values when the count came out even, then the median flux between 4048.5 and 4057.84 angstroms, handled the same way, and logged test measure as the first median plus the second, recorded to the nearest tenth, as 20.2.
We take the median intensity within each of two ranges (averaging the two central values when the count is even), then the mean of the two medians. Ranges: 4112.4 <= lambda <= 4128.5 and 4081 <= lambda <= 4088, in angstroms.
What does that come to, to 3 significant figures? 10.7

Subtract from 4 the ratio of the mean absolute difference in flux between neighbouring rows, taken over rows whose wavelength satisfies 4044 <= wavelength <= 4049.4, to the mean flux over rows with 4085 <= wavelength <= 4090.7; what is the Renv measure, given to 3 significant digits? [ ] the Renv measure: 3.81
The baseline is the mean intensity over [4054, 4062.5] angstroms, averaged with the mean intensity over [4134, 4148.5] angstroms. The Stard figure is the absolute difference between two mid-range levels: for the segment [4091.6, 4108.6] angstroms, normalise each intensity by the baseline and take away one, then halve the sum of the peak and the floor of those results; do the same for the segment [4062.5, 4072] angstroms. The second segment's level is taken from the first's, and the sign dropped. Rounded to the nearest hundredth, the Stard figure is 0.02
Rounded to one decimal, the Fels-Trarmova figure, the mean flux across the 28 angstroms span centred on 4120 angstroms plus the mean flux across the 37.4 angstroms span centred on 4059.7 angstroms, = 20.4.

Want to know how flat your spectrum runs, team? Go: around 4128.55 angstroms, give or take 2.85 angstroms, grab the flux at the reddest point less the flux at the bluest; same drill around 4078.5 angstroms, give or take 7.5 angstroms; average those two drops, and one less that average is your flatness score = 1.3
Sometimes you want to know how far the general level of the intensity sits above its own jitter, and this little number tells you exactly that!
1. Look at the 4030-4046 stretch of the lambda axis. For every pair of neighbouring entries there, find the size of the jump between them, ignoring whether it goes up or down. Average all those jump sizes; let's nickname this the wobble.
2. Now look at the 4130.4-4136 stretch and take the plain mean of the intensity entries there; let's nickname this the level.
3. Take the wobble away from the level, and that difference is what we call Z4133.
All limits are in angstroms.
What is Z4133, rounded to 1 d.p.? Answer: 9.3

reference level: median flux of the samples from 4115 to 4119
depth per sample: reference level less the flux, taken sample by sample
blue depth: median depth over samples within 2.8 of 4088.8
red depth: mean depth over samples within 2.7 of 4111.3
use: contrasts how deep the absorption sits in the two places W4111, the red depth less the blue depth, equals 1.2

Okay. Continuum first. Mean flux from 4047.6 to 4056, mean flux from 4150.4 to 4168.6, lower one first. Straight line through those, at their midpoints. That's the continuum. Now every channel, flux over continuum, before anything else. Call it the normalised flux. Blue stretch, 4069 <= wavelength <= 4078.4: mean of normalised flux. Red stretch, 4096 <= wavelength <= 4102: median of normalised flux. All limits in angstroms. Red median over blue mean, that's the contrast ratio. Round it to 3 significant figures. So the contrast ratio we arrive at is 0.936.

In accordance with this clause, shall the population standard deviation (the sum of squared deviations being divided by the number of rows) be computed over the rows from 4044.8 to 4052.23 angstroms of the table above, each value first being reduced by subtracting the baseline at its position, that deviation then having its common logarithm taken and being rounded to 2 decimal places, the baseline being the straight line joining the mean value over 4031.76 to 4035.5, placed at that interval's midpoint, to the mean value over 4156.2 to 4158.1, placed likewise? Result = 0.24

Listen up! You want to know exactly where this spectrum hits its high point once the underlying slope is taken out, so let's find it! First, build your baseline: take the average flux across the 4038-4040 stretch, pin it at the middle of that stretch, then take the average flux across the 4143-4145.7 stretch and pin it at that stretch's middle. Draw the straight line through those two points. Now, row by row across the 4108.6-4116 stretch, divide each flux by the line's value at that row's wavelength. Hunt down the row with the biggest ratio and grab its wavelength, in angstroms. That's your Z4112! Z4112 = 4113.81 angstroms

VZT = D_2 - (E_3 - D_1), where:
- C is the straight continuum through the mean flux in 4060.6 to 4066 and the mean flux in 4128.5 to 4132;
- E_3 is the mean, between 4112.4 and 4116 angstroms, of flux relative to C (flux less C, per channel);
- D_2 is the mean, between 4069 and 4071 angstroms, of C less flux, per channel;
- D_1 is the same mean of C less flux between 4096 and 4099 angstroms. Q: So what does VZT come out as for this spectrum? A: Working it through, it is 2.0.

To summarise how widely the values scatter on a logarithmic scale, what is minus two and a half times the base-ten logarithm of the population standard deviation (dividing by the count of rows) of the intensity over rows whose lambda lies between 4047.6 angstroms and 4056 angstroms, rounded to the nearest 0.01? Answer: -0.63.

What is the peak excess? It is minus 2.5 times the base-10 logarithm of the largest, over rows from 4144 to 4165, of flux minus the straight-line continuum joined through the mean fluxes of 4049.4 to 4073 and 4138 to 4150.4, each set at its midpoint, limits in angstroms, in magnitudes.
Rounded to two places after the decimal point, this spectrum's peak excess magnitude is -0.76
